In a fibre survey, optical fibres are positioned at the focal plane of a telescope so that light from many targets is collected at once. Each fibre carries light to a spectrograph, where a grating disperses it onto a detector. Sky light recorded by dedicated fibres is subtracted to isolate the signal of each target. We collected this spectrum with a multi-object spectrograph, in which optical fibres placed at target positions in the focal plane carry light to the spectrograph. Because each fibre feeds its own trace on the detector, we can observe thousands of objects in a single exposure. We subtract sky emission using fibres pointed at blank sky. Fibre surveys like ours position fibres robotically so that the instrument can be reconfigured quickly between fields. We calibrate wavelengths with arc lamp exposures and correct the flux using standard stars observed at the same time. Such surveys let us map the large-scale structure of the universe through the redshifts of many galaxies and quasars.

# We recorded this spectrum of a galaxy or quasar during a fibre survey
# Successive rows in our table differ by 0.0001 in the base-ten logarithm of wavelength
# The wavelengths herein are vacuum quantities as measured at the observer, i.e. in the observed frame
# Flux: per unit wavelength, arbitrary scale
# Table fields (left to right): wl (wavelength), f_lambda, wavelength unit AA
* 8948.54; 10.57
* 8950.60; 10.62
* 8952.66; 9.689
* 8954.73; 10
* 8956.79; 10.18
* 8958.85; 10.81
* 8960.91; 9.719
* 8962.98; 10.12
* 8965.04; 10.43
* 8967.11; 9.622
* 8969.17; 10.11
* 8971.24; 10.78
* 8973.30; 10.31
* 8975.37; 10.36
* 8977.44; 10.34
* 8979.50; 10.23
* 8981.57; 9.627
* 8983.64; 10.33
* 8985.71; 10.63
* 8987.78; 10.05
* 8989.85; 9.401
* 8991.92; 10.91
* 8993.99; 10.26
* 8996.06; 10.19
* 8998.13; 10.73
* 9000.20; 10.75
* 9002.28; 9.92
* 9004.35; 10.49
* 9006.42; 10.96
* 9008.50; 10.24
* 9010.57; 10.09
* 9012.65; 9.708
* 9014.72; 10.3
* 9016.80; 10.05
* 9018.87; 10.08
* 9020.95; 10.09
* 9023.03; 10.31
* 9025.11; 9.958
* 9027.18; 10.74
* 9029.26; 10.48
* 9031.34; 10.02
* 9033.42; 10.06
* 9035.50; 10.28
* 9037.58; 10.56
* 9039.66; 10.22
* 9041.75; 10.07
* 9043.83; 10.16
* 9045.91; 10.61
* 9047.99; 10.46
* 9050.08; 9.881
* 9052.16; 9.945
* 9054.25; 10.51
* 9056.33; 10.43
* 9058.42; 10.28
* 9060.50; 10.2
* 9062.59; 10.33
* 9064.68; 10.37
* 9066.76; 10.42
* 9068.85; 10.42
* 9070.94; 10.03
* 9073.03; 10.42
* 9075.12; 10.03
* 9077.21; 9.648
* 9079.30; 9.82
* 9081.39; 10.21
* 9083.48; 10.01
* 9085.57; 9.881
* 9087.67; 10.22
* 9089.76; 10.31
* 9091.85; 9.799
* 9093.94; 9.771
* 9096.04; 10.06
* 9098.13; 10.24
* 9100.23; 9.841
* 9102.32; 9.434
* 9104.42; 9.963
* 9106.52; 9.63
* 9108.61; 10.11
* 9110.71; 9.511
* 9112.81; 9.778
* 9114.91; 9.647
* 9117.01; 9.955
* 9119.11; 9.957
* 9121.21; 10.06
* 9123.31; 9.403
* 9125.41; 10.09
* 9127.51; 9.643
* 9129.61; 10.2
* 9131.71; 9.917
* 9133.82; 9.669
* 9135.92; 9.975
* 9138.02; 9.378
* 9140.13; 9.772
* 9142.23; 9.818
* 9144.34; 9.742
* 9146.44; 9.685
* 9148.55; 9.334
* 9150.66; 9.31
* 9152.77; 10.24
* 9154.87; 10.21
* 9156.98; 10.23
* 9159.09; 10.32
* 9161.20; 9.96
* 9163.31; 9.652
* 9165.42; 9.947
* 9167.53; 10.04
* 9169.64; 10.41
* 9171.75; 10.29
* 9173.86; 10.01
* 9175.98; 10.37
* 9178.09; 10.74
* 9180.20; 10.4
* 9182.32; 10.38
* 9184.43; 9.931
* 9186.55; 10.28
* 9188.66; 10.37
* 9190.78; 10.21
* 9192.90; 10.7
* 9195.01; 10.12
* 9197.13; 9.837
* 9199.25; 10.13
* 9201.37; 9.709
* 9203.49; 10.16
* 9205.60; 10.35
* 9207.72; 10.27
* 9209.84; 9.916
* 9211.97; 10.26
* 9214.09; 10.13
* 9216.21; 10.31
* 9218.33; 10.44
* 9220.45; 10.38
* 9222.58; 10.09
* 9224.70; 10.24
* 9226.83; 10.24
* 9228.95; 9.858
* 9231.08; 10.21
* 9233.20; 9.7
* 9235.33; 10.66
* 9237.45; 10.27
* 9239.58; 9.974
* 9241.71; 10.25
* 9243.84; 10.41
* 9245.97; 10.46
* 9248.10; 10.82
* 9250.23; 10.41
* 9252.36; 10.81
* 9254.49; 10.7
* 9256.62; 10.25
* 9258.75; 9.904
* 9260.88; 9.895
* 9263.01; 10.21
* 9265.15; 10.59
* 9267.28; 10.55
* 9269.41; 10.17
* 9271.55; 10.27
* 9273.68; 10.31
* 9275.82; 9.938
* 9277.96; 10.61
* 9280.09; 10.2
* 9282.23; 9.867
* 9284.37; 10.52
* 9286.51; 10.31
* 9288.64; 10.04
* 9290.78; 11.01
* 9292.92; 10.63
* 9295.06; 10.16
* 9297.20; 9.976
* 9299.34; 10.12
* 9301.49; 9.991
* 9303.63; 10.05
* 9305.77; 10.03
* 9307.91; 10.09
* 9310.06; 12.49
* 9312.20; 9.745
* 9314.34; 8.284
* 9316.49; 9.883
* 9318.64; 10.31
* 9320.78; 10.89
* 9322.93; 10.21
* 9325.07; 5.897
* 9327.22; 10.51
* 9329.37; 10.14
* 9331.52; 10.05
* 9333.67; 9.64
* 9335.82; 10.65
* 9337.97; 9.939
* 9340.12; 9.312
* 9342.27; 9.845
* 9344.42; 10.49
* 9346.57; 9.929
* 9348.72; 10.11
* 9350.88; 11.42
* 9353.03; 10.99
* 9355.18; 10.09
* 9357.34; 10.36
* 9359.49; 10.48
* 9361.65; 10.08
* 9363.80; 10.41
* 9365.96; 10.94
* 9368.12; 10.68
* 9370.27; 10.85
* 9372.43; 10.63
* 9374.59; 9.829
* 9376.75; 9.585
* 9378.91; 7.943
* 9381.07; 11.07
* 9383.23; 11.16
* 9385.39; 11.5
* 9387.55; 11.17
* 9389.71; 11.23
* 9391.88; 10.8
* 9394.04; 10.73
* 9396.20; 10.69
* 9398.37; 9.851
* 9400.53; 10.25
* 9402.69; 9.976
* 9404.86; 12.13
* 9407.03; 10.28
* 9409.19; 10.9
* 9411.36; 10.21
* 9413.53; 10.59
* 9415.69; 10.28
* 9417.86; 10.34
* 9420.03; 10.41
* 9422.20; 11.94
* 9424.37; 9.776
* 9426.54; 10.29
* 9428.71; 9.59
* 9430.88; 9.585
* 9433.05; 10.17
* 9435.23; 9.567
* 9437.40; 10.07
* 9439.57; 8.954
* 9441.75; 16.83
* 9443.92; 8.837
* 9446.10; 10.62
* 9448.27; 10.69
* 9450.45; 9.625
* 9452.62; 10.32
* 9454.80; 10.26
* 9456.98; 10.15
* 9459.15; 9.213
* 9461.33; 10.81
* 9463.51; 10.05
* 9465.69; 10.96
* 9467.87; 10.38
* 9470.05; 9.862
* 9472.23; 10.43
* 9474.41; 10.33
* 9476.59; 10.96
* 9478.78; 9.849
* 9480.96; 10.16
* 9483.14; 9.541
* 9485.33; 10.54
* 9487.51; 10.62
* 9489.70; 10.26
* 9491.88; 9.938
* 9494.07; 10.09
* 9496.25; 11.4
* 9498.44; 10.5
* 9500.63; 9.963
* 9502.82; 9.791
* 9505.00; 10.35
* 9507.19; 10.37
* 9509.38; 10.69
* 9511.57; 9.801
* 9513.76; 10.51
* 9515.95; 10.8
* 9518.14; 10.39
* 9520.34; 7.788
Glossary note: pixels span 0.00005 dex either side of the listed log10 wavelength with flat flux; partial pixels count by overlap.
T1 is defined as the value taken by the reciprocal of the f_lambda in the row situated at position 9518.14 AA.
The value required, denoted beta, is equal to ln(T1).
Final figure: -2.34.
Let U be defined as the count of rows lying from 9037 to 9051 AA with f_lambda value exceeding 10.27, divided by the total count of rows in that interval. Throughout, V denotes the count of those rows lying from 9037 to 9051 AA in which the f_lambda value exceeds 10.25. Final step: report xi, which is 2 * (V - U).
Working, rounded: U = 0.43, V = 3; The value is 5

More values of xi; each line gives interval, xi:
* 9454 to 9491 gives 19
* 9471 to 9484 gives 5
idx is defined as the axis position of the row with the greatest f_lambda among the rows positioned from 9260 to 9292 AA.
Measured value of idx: 9290.78 AA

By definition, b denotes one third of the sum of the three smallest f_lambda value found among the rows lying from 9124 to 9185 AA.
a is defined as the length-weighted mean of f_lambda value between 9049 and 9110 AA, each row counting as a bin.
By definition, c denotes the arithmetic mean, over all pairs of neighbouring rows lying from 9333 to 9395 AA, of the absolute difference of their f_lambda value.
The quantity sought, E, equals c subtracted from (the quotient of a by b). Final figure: 0.49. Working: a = 10.1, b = 9.3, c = 0.58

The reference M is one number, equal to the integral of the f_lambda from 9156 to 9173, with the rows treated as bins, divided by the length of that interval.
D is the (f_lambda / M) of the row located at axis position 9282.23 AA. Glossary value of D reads 0.98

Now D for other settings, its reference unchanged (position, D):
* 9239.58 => 0.99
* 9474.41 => 1.02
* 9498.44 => 1.04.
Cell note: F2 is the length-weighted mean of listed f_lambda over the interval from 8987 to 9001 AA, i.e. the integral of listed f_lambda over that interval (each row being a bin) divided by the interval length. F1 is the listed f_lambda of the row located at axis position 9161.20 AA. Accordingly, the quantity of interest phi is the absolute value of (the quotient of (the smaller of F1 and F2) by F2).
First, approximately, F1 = 9.96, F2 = 10.3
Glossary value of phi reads 0.96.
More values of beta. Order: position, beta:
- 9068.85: -2.34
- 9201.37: -2.27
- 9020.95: -2.31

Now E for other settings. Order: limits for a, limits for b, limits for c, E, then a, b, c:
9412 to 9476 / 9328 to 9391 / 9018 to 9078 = 0.91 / 10.4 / 8.9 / 0.25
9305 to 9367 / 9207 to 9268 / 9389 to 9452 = -0.21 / 10.1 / 9.8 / 1.24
